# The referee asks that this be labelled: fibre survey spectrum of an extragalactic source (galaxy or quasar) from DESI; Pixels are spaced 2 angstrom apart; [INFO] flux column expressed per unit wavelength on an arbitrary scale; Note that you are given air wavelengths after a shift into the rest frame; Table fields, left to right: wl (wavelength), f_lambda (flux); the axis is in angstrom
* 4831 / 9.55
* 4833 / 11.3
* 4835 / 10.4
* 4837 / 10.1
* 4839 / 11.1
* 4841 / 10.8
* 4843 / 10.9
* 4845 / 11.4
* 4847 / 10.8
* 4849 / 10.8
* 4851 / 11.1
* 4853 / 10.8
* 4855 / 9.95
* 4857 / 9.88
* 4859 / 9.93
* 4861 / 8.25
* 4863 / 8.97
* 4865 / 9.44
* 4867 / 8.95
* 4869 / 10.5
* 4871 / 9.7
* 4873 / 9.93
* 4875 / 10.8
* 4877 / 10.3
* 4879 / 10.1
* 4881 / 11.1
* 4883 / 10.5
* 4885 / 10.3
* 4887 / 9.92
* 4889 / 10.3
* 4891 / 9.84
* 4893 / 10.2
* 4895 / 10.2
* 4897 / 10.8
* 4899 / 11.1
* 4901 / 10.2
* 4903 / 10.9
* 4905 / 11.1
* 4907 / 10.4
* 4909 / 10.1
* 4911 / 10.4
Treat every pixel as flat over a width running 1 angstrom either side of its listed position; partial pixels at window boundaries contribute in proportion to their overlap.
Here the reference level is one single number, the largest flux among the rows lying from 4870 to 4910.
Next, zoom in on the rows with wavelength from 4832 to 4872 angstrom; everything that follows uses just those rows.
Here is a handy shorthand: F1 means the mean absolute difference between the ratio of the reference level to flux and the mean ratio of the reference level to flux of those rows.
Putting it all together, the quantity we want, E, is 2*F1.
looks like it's 0.157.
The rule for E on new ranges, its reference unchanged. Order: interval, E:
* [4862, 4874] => 0.111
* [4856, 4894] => 0.114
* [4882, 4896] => 0.037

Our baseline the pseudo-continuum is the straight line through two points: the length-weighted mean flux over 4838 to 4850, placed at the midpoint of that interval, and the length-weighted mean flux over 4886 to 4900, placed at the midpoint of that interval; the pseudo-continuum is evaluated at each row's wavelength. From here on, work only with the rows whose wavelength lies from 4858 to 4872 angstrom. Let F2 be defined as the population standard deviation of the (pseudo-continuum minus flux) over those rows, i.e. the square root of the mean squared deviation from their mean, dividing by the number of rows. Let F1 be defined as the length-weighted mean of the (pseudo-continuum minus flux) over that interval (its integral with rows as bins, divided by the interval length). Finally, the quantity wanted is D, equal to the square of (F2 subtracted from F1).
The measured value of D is 0.36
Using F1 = 1.31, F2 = 0.708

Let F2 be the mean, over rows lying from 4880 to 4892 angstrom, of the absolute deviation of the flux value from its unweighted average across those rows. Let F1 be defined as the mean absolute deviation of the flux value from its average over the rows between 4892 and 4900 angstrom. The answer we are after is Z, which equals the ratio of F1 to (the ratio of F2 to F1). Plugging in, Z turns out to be 0.4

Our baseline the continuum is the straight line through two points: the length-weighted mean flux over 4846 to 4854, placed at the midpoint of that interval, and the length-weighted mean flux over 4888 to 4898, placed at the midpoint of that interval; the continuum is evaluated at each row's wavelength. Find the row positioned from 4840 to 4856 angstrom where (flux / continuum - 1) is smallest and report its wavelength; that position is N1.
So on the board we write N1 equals 4855 angstrom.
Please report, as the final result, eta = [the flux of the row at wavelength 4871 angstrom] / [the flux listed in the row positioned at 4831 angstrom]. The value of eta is 1.02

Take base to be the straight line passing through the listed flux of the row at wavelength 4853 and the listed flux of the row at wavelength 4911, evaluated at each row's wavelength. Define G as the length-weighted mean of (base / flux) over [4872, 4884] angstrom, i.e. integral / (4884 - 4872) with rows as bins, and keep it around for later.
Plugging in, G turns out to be 1.02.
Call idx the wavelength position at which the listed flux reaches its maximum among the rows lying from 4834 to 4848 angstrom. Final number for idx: 4845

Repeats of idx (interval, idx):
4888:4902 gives 4899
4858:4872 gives 4869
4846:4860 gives 4851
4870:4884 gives 4881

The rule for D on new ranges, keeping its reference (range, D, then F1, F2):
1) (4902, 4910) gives 0.68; -0.45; 0.371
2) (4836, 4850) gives 0.06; 0.14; 0.390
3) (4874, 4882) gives 0.20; -0.05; 0.403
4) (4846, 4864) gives 0.00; 0.77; 0.840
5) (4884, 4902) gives 0.16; 0.02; 0.414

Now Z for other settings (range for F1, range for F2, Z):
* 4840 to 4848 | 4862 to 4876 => 0.1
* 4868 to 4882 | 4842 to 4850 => 0.7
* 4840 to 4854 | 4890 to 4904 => 0.1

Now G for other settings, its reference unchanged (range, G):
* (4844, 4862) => 1.05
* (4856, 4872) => 1.14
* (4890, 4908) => 1.00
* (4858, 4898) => 1.07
